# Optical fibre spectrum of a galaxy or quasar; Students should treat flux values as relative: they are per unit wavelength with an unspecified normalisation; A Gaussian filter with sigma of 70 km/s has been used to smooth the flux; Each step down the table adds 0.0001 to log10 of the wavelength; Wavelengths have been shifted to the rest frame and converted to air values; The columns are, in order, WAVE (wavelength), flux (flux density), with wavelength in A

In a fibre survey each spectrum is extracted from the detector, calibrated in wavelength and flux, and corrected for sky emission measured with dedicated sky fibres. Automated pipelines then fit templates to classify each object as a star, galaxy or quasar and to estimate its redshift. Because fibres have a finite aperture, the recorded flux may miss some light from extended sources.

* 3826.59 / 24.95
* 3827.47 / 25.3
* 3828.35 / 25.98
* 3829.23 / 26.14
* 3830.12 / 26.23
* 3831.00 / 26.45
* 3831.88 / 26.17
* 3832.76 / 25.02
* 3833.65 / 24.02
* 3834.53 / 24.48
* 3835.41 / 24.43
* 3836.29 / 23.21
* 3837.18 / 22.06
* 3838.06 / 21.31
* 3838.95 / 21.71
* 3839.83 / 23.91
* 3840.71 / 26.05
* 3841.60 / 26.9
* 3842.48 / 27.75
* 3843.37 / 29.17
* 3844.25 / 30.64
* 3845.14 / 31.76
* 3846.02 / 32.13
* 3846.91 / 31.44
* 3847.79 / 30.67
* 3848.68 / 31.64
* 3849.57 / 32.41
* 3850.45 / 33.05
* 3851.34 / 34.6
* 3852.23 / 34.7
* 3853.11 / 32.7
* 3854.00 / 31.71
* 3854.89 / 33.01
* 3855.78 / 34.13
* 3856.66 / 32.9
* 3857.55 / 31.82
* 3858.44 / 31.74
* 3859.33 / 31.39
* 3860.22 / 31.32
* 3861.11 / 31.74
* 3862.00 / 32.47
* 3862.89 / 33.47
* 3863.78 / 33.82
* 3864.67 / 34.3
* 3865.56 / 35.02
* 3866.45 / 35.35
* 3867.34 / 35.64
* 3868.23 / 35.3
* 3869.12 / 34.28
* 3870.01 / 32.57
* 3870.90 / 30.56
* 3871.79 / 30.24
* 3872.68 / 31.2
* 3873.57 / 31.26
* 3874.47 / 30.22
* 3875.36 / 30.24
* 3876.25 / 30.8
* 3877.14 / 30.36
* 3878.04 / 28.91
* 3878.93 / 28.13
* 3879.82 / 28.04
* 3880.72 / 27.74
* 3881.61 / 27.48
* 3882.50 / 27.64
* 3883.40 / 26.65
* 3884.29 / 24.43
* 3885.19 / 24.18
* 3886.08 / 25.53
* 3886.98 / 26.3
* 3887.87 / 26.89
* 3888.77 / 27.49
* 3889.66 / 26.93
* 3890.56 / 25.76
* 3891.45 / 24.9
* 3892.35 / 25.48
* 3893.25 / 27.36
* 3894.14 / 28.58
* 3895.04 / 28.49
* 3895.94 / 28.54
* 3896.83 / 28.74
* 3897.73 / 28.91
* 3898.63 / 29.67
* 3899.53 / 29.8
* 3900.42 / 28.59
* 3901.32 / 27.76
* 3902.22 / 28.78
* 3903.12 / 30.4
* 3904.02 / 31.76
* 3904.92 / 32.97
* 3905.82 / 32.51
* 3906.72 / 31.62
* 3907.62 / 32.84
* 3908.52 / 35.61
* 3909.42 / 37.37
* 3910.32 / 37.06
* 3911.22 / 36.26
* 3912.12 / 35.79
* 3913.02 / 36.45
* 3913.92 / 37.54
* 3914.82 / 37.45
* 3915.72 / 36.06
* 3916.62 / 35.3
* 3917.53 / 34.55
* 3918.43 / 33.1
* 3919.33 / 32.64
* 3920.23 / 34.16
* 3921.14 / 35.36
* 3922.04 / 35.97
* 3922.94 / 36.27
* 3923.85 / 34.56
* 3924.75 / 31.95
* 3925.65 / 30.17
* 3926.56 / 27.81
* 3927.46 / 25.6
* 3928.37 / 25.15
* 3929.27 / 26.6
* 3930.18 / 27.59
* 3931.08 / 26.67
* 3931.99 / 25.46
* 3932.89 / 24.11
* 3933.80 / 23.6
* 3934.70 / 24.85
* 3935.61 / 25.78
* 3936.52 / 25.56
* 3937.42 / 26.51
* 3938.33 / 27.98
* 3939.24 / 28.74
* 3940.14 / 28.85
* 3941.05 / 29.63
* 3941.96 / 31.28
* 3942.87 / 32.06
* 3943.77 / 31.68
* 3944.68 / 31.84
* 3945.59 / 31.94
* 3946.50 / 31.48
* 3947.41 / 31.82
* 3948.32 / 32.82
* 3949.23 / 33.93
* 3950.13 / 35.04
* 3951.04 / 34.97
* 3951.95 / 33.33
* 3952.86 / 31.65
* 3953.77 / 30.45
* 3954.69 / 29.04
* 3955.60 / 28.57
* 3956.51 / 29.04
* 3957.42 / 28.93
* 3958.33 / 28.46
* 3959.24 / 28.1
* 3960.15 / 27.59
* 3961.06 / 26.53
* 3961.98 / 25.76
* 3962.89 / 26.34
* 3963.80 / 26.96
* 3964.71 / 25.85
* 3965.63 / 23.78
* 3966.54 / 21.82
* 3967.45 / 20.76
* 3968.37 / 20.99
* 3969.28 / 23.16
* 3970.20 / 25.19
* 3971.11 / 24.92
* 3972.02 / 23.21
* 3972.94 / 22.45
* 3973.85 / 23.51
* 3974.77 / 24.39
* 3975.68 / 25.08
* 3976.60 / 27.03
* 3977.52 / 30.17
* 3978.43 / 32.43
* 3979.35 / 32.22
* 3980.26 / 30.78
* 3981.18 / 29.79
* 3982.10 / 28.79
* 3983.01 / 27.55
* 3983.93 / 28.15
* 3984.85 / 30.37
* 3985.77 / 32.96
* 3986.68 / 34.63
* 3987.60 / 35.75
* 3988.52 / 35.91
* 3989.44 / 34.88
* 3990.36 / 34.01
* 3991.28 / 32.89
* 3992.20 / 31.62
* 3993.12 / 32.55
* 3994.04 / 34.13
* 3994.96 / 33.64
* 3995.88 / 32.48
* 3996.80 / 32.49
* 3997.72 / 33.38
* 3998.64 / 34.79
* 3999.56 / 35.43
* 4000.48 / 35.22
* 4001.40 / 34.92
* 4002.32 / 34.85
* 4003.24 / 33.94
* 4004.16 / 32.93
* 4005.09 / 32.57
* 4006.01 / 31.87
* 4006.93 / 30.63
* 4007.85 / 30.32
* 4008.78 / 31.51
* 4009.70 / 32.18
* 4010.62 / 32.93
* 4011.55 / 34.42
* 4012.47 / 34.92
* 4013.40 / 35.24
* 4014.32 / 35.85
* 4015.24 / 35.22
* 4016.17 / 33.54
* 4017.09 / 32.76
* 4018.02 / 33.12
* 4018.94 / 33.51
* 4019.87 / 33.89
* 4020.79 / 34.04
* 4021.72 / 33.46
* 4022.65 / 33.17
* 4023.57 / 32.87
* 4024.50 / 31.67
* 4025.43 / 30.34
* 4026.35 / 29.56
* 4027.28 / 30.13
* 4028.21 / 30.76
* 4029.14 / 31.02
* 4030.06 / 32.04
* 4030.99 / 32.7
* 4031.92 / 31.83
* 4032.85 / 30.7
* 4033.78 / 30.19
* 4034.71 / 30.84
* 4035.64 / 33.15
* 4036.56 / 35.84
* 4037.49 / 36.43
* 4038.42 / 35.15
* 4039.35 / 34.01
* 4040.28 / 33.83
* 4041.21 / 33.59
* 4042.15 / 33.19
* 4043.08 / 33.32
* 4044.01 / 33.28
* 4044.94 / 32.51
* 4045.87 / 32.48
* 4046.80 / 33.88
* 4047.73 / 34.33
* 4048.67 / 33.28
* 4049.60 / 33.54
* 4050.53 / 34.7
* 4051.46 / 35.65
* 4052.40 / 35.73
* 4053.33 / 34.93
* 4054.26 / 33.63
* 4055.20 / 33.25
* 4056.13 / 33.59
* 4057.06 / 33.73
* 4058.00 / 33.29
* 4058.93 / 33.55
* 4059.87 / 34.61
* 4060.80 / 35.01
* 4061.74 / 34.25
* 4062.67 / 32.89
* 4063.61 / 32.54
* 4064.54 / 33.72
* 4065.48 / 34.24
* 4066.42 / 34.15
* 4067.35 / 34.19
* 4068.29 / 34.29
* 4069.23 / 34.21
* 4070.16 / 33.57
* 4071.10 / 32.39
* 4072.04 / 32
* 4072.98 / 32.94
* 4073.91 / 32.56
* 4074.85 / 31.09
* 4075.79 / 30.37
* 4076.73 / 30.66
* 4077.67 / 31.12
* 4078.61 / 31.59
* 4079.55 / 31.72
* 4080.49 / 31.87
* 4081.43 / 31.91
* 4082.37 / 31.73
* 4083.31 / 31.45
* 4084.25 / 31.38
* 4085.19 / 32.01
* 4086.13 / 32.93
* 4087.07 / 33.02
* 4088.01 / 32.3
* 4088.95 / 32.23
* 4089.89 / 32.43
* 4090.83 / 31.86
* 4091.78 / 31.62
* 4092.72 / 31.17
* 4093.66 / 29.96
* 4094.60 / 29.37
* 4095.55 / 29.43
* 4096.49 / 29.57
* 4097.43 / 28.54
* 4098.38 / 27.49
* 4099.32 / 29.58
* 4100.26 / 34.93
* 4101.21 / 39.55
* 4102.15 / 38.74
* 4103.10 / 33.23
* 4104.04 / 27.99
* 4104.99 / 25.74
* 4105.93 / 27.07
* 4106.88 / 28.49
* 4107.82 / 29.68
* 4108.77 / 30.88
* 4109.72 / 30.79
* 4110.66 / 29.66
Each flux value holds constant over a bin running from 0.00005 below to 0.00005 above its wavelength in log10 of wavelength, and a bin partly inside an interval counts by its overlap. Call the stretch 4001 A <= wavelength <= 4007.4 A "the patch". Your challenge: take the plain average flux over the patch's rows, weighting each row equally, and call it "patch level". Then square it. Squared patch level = 1096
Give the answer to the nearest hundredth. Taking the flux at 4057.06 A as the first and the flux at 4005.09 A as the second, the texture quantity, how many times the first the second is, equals 0.97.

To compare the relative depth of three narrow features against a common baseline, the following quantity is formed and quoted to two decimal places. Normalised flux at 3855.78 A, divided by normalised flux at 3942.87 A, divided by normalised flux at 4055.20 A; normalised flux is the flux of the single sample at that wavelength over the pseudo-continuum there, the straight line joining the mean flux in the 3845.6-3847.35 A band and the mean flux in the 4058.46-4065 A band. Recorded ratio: 1.11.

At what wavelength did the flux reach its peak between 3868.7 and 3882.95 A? 3869.12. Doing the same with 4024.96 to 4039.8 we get 4037.49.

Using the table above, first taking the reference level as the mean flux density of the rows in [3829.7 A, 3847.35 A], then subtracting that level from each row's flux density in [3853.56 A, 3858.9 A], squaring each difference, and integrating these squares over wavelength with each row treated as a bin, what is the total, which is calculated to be 216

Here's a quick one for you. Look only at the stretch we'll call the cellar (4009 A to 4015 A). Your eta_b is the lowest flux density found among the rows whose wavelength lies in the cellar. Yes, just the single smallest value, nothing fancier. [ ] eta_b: 32.18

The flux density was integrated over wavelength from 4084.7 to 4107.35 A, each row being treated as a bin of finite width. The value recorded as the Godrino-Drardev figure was 707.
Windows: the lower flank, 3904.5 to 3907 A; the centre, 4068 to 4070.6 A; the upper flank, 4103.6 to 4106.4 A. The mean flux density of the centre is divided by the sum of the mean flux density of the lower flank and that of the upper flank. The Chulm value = 0.57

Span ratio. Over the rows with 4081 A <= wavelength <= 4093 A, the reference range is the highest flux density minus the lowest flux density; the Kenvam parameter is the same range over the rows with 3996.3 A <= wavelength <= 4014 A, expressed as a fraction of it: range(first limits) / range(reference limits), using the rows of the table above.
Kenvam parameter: 2.8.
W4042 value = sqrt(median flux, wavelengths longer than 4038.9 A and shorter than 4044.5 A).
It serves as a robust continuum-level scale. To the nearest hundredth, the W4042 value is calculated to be 5.78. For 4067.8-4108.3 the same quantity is 5.63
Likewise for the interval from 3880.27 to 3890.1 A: 5.19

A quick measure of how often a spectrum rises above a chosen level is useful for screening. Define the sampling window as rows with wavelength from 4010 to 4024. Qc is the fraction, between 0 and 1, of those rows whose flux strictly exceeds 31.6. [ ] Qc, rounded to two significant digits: 1.0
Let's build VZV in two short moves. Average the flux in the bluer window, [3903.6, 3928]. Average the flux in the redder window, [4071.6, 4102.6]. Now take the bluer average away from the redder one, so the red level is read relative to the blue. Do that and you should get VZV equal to -2.2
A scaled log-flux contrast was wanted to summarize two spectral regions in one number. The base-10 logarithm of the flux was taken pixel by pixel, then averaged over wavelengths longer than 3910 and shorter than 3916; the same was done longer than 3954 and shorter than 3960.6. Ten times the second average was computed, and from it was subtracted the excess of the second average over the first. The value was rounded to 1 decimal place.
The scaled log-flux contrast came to 14.7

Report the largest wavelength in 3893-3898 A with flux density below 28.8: 3896.83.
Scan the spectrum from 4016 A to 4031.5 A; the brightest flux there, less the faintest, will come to 4.5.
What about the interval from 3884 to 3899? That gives 5.5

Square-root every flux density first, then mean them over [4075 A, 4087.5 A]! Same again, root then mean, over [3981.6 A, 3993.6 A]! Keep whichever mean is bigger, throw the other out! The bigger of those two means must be 5.68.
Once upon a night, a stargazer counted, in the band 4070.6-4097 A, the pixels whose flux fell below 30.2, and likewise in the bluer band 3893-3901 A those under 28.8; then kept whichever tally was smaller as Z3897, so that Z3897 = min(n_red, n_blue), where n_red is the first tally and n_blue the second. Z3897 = 4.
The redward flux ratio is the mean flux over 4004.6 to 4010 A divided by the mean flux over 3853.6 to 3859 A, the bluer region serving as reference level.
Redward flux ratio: 0.97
